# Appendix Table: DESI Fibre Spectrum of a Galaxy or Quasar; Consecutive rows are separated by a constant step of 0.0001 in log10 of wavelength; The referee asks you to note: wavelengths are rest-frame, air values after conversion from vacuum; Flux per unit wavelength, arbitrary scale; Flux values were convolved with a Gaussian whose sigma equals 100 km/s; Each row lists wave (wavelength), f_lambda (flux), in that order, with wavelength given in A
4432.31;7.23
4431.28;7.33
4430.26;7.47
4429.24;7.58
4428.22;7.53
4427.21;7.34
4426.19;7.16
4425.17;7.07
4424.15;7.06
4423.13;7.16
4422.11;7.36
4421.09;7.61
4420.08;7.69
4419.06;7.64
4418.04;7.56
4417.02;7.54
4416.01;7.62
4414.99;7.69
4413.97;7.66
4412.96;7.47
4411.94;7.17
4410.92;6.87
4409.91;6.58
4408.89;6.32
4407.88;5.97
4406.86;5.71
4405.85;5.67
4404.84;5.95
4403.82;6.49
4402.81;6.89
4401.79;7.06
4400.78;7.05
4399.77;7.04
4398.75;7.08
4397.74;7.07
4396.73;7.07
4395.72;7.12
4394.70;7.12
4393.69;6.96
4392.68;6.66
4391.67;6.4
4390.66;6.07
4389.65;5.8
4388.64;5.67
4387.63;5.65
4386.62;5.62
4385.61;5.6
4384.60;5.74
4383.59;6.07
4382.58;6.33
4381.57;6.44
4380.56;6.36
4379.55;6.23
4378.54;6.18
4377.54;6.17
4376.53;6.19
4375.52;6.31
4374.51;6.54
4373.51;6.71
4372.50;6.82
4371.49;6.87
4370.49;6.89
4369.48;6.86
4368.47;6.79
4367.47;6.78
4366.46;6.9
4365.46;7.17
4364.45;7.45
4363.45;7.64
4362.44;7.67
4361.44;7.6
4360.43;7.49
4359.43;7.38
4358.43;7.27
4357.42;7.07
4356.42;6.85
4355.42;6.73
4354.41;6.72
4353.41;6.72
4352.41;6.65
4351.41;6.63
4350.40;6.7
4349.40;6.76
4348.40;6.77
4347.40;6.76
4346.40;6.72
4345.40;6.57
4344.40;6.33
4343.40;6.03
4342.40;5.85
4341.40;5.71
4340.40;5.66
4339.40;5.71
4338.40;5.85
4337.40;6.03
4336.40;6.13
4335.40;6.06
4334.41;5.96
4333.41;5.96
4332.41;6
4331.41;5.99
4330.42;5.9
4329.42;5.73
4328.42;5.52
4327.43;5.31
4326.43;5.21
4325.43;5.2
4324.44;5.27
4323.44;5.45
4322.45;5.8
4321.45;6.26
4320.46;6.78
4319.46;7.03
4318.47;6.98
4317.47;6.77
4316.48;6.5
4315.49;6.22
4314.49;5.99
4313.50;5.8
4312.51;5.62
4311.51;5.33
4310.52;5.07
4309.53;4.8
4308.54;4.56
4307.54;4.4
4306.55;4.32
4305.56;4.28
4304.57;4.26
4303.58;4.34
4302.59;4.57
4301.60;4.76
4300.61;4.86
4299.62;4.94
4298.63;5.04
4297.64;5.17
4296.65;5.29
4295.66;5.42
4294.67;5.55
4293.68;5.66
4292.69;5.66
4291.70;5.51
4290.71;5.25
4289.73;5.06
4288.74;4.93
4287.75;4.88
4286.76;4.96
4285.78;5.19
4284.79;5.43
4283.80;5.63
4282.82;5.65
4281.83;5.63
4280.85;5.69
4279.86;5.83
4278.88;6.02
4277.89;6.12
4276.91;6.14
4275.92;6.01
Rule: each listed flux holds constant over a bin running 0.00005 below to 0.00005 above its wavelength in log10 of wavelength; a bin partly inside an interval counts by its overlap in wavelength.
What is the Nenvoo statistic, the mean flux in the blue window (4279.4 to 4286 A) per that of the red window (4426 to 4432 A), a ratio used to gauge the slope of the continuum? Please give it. 0.75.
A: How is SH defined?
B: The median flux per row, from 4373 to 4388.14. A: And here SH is 6.2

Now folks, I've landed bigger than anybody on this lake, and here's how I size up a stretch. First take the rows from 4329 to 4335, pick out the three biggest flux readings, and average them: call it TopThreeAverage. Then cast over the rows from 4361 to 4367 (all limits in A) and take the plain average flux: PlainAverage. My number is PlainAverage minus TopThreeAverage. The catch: 1.4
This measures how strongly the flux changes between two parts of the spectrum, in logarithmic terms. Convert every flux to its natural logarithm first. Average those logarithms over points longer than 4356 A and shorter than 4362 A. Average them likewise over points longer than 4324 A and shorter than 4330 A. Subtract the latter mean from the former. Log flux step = 0.30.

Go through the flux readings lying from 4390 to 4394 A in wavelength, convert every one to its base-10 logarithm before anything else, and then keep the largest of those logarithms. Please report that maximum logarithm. 0.84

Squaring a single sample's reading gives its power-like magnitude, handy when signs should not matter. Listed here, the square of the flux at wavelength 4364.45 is 56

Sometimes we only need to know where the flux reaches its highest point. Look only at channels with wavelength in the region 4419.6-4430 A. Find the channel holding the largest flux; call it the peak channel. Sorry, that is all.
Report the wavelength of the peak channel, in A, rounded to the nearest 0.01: 4420.08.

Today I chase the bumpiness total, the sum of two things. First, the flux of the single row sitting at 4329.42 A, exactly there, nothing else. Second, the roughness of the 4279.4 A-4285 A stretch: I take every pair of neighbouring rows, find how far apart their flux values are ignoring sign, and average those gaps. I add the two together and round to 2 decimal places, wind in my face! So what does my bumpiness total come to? 5.82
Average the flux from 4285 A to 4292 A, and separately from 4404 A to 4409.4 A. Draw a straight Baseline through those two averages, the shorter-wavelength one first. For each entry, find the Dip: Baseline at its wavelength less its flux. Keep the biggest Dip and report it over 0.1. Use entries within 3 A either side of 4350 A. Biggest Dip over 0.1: -11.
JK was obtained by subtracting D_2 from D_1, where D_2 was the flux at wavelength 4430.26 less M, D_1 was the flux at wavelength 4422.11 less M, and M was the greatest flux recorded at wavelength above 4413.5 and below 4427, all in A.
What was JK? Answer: -0.1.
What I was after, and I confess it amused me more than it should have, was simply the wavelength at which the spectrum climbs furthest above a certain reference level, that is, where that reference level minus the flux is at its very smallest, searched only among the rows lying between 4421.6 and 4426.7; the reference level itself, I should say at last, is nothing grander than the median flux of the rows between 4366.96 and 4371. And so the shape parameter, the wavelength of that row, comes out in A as 4422.11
